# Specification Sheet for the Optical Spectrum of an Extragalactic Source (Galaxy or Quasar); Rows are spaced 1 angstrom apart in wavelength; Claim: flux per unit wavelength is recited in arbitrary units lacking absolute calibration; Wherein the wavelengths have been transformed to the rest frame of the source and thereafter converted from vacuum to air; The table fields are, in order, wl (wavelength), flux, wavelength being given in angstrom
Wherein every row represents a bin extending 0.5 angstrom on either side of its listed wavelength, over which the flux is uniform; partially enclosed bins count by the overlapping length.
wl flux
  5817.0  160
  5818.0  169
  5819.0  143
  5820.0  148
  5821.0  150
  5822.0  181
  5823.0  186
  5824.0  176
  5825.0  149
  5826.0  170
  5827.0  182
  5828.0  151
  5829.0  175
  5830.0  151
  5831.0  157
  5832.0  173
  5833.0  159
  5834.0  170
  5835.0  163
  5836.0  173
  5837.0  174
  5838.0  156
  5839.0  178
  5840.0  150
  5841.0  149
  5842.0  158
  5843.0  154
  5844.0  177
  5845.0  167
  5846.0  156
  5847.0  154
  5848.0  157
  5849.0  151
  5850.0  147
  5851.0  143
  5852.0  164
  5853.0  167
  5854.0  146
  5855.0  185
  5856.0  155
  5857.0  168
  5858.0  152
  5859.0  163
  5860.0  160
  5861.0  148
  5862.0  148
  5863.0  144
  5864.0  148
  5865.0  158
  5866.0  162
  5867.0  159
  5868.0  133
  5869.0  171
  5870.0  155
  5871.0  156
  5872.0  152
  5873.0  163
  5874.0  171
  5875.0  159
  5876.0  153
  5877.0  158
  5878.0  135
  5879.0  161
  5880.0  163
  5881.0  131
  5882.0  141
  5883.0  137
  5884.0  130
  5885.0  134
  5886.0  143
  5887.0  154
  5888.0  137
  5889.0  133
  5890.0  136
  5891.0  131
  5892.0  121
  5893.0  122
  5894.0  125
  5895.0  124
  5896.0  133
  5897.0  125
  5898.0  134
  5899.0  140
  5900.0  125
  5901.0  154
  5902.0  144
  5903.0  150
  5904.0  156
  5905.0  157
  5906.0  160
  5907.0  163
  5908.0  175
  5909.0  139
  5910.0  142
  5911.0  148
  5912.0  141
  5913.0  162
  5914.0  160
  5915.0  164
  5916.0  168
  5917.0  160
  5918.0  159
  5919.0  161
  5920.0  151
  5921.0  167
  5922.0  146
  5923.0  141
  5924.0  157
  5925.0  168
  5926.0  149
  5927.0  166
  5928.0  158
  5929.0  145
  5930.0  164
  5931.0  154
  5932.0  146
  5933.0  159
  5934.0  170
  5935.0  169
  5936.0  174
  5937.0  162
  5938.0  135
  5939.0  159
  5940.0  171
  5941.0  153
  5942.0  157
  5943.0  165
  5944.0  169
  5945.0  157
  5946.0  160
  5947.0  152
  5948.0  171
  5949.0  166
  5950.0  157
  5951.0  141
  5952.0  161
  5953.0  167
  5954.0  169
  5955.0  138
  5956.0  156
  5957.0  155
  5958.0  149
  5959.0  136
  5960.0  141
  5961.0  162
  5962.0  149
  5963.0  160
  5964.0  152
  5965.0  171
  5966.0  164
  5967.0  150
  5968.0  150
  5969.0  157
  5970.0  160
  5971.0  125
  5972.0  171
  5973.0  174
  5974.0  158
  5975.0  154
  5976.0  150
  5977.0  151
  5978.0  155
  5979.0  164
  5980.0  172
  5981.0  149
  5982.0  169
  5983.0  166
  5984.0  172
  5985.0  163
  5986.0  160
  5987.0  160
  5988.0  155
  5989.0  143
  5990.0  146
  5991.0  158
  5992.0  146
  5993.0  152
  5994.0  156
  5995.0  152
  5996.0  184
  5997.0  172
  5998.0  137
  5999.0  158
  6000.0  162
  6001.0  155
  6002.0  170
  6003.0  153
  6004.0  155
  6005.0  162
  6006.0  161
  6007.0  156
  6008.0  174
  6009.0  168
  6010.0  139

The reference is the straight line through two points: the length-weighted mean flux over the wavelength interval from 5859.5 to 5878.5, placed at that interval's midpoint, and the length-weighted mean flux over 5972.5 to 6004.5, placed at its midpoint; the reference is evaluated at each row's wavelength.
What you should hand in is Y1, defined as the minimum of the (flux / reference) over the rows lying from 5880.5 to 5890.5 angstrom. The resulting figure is 0.84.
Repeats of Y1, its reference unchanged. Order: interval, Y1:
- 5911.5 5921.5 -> 0.90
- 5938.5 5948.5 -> 0.97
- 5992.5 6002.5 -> 0.86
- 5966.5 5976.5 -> 0.79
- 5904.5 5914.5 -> 0.89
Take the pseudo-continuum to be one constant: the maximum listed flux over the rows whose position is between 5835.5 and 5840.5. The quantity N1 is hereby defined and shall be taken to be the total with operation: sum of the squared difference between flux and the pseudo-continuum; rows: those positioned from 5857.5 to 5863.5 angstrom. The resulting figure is 4181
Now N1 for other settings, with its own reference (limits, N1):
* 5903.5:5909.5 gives 3004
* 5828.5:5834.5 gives 1629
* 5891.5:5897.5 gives 16944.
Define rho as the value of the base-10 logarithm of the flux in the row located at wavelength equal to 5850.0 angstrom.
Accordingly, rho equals 2.17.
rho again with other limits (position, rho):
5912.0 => 2.15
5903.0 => 2.18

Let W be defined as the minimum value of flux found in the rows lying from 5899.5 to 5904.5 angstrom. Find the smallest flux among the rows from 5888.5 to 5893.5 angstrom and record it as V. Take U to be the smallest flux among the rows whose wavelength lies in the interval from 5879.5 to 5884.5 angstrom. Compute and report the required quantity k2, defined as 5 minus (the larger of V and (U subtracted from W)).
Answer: -116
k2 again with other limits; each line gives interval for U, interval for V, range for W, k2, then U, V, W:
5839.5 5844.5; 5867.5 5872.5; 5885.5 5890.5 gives -128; 149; 133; 133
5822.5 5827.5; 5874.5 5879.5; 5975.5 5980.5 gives -130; 149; 135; 150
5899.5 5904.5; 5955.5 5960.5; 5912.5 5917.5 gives -131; 125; 136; 160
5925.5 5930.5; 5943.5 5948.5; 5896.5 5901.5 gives -147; 145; 152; 125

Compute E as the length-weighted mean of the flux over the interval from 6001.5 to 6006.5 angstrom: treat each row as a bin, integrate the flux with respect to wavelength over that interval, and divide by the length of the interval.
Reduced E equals 160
